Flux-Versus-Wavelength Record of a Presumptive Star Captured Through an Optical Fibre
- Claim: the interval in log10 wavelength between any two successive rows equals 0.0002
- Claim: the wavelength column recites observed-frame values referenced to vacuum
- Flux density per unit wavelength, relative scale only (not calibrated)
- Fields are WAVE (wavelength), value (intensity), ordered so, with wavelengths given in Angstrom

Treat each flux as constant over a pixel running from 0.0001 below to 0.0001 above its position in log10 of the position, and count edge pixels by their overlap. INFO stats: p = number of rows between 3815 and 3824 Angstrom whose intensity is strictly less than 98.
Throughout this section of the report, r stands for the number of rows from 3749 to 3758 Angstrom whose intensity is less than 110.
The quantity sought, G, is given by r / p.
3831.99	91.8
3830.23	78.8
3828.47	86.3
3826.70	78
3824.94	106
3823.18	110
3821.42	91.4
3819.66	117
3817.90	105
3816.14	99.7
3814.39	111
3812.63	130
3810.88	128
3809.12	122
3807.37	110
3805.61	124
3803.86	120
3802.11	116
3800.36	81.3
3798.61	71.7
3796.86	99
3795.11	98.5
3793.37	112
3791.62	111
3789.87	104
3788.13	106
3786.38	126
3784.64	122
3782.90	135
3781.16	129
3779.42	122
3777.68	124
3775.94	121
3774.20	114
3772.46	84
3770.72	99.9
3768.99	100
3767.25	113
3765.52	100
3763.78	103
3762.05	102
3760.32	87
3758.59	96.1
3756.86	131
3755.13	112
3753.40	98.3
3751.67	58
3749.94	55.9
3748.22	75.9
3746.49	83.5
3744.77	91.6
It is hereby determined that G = 3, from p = 1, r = 3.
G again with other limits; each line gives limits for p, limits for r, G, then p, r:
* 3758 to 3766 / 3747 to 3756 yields 2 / 2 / 4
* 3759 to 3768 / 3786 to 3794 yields 2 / 1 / 2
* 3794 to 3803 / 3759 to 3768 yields 2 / 2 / 4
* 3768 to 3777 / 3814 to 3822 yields 3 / 1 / 3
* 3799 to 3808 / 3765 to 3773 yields 4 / 1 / 4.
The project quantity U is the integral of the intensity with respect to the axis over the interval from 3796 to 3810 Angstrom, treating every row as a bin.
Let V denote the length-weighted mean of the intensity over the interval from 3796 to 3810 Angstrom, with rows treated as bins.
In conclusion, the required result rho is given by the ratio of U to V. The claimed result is 14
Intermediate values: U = 1477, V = 105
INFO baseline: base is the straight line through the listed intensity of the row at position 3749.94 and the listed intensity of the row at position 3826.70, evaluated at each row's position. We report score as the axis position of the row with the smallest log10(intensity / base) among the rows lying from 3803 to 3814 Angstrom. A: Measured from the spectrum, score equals 3807.37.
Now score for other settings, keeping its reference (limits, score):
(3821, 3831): 3830.23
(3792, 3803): 3798.61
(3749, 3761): 3749.94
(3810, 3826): 3821.42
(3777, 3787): 3784.64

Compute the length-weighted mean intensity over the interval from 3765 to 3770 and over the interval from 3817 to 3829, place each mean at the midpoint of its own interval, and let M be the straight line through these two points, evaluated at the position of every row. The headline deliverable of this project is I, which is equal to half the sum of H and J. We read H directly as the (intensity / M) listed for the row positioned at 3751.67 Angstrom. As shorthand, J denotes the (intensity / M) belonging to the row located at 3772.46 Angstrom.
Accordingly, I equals 0.68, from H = 0.5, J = 0.81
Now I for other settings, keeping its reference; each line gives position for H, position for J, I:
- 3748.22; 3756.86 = 0.98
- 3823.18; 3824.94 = 1.09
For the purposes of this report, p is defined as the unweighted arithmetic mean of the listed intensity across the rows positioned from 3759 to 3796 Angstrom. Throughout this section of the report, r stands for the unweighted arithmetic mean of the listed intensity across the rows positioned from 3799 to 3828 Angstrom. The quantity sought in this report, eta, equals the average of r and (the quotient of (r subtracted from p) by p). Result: 54.7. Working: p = 110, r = 109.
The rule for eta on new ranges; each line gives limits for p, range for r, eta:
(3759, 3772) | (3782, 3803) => 53.4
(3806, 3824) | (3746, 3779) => 49.0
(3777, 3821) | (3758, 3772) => 50.1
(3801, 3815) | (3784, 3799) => 52.8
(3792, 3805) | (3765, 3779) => 53.5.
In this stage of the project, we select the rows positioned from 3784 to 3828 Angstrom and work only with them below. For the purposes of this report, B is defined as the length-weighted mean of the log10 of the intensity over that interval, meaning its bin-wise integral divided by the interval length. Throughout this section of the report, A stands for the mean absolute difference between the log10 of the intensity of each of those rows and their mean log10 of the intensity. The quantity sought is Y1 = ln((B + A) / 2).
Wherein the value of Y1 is 0.038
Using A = 0.050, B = 2.027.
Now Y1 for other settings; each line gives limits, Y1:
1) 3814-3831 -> 0.021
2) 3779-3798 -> 0.047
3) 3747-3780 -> 0.030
